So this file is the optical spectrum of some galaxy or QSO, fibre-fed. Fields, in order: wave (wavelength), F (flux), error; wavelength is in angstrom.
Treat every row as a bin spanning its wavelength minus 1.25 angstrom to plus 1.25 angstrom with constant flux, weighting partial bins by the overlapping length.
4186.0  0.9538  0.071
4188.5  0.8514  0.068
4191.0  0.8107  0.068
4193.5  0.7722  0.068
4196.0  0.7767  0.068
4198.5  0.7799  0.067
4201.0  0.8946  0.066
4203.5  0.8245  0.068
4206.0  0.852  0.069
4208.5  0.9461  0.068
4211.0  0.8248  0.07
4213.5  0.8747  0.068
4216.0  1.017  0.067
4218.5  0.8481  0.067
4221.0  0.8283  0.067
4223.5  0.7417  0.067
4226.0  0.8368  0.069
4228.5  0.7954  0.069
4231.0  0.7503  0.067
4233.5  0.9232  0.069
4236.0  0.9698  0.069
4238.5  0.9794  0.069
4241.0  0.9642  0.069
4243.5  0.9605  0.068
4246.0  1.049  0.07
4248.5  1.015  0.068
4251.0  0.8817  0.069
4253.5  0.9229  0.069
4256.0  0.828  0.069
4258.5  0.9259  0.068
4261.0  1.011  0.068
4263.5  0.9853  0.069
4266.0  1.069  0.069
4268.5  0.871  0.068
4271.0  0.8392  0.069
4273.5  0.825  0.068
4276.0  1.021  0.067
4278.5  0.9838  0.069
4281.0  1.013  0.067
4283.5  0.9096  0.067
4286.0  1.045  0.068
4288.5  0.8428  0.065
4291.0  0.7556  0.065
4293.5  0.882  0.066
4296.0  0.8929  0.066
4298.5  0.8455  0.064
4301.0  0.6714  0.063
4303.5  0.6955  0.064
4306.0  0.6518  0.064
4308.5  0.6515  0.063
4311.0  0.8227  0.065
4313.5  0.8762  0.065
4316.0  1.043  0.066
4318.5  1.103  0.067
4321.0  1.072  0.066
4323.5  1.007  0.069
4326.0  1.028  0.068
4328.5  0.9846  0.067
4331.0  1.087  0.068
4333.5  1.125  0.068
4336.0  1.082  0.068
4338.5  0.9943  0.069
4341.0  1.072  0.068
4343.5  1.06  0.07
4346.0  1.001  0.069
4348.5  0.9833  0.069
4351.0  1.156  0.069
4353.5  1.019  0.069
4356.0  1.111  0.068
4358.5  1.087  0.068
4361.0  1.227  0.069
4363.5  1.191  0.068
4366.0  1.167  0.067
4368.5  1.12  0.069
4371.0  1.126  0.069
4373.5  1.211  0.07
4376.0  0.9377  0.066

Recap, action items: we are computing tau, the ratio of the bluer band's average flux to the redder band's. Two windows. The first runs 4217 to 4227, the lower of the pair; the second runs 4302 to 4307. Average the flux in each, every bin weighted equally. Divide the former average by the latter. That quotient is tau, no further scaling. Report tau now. 1.21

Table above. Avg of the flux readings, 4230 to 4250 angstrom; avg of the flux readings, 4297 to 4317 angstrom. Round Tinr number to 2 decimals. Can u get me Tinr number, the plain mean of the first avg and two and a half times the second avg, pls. 1.45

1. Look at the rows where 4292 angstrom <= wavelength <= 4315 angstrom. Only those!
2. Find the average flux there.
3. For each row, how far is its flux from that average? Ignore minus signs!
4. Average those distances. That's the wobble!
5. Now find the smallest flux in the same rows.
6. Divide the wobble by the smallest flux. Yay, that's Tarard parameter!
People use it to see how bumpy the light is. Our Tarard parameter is 0.15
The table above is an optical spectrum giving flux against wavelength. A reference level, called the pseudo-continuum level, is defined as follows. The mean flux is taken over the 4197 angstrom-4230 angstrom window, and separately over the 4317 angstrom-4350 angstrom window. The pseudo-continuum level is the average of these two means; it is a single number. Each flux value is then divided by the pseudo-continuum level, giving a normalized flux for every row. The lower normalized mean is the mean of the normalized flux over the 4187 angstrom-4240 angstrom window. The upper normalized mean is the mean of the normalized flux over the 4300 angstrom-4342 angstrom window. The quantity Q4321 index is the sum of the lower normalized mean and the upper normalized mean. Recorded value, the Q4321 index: 1.89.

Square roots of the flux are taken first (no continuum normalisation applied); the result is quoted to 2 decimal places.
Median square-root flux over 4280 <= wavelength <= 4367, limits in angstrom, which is 1.01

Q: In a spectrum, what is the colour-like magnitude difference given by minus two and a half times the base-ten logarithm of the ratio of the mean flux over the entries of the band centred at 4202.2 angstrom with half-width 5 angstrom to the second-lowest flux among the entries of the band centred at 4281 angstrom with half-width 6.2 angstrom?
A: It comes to 0.17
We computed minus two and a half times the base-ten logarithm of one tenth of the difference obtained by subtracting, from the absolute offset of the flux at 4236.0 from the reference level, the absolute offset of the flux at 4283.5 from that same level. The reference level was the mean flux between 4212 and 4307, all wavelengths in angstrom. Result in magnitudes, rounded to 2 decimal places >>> 5.55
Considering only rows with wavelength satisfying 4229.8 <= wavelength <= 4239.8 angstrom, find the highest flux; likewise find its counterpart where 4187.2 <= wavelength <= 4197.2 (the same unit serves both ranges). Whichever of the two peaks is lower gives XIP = 0.85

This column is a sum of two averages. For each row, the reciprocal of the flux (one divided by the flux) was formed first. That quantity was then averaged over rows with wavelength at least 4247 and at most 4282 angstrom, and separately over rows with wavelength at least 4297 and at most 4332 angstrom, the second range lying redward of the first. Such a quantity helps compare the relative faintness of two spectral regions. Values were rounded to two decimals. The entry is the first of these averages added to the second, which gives 2.23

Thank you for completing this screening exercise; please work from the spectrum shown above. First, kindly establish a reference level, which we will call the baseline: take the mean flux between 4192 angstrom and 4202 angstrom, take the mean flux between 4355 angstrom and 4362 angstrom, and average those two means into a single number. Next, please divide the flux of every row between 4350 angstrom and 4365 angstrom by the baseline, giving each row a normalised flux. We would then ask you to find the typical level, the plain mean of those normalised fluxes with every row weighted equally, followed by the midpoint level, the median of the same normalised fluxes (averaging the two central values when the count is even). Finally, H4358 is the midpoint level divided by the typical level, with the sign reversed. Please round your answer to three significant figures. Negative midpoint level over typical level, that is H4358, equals -1.00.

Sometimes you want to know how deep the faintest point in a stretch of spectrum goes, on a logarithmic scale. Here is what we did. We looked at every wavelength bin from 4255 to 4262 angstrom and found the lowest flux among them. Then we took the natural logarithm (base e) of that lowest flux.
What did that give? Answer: -0.19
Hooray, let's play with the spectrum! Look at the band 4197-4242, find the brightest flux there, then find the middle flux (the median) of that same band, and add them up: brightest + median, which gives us 1.87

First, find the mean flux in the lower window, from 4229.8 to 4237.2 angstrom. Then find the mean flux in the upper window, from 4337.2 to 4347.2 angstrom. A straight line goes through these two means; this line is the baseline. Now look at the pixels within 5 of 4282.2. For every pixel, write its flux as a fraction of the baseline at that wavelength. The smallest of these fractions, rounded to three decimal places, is 0.957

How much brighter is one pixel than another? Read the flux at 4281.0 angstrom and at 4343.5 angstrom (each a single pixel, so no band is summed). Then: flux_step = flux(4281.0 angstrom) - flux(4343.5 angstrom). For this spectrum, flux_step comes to -0.047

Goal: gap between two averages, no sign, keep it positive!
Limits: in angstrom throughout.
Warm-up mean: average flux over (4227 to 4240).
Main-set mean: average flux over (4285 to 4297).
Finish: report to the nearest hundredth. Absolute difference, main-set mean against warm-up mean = 0.00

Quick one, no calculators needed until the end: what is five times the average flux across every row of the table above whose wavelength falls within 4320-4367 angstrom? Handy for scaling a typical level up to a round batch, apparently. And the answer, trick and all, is 5.38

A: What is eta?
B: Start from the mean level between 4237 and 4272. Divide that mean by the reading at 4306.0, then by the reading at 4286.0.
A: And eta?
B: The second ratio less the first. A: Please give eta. -0.55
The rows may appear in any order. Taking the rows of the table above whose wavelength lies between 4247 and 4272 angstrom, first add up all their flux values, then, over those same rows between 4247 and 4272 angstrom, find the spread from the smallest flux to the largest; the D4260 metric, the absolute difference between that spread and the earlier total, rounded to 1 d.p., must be 9.1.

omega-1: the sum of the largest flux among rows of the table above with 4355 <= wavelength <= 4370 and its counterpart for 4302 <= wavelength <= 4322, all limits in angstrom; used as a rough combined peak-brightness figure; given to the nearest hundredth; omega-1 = 2.33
